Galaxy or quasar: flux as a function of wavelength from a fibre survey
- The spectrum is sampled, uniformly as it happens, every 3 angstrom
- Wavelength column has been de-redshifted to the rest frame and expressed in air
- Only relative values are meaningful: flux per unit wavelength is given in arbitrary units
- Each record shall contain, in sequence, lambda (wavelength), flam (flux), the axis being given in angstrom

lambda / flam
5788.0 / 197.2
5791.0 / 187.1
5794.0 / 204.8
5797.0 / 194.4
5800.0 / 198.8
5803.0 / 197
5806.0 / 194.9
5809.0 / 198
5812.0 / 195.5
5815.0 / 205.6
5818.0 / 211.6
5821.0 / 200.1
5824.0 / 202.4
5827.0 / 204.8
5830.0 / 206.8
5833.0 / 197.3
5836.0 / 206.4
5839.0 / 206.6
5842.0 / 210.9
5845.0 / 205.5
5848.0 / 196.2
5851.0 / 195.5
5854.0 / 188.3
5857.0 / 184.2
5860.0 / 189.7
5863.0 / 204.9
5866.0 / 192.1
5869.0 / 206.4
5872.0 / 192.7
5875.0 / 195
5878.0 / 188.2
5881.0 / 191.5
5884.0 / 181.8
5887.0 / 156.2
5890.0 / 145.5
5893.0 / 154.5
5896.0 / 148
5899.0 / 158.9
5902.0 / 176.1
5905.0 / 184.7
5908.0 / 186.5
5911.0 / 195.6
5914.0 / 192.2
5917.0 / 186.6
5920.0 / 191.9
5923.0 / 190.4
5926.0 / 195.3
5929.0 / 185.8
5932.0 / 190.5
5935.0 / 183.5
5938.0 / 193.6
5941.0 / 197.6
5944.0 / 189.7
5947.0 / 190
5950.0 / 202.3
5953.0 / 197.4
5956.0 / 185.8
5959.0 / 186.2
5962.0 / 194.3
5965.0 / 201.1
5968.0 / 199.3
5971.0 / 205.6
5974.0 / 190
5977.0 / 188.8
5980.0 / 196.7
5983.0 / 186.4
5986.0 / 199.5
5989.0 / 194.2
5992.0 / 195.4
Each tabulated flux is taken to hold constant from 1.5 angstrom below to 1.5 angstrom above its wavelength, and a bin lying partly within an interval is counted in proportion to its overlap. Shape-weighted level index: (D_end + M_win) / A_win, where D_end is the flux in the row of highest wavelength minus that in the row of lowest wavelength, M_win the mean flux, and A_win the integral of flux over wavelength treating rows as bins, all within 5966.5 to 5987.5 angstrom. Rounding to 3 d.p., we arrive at 0.048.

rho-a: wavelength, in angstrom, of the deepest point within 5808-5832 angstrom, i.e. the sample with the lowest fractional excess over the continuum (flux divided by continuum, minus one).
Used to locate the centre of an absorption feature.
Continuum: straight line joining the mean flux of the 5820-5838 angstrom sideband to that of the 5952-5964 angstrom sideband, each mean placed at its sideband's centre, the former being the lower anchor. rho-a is 5812.0 angstrom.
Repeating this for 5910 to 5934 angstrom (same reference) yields 5917.0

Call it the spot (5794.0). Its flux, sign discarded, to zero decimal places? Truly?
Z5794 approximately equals 205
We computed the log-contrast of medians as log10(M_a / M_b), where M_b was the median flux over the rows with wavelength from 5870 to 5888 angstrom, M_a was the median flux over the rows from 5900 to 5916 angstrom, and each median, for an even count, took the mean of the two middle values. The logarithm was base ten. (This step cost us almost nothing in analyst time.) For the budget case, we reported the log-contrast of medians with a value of -0.01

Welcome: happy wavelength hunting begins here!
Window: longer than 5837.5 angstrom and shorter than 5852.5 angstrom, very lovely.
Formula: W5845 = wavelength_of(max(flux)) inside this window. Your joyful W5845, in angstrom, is 5842.0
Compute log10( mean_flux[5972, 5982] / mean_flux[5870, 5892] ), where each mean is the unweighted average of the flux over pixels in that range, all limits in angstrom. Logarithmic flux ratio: 0.03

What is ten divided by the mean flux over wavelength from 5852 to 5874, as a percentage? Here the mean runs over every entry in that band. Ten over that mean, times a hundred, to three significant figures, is 5.15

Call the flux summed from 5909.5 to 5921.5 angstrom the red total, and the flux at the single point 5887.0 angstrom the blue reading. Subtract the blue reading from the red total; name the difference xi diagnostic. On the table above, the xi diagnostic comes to 610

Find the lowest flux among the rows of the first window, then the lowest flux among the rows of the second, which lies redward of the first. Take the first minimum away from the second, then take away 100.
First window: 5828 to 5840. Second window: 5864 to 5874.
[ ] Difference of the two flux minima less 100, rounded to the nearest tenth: -105.2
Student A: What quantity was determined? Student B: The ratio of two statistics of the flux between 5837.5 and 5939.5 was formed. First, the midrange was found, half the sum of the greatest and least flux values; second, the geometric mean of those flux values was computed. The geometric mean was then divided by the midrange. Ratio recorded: 1.04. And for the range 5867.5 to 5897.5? 0.99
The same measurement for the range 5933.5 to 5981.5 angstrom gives 1.00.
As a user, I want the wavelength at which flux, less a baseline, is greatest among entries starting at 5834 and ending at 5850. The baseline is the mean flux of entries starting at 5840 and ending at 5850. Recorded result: 5842.0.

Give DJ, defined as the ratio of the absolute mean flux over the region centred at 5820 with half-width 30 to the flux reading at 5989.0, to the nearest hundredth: 1.04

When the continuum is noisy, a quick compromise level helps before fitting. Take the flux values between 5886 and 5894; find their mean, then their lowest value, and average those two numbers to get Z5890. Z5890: 149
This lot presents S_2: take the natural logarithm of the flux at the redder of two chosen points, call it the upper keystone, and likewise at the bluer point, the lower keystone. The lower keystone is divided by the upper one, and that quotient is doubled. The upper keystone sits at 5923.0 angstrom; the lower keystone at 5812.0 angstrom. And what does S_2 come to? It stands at 2.01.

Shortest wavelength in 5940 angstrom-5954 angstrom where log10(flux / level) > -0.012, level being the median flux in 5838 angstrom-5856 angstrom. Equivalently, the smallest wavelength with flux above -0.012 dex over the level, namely 5941.0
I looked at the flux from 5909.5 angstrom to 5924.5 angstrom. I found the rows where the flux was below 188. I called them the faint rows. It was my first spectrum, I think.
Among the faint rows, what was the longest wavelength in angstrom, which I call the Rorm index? 5917.0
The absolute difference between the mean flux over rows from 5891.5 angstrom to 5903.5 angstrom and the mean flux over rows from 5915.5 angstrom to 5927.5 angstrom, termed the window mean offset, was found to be 32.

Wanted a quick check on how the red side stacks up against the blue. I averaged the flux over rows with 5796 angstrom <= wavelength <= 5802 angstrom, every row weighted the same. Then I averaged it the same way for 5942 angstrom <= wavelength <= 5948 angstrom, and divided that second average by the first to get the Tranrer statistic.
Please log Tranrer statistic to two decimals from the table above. 0.97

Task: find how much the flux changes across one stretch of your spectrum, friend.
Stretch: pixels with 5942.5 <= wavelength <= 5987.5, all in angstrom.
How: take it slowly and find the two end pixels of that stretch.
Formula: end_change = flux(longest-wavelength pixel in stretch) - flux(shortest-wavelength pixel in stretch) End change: 10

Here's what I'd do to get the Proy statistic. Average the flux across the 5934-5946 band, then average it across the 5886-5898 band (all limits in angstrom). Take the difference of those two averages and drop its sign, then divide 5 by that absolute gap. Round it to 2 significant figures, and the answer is 0.12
